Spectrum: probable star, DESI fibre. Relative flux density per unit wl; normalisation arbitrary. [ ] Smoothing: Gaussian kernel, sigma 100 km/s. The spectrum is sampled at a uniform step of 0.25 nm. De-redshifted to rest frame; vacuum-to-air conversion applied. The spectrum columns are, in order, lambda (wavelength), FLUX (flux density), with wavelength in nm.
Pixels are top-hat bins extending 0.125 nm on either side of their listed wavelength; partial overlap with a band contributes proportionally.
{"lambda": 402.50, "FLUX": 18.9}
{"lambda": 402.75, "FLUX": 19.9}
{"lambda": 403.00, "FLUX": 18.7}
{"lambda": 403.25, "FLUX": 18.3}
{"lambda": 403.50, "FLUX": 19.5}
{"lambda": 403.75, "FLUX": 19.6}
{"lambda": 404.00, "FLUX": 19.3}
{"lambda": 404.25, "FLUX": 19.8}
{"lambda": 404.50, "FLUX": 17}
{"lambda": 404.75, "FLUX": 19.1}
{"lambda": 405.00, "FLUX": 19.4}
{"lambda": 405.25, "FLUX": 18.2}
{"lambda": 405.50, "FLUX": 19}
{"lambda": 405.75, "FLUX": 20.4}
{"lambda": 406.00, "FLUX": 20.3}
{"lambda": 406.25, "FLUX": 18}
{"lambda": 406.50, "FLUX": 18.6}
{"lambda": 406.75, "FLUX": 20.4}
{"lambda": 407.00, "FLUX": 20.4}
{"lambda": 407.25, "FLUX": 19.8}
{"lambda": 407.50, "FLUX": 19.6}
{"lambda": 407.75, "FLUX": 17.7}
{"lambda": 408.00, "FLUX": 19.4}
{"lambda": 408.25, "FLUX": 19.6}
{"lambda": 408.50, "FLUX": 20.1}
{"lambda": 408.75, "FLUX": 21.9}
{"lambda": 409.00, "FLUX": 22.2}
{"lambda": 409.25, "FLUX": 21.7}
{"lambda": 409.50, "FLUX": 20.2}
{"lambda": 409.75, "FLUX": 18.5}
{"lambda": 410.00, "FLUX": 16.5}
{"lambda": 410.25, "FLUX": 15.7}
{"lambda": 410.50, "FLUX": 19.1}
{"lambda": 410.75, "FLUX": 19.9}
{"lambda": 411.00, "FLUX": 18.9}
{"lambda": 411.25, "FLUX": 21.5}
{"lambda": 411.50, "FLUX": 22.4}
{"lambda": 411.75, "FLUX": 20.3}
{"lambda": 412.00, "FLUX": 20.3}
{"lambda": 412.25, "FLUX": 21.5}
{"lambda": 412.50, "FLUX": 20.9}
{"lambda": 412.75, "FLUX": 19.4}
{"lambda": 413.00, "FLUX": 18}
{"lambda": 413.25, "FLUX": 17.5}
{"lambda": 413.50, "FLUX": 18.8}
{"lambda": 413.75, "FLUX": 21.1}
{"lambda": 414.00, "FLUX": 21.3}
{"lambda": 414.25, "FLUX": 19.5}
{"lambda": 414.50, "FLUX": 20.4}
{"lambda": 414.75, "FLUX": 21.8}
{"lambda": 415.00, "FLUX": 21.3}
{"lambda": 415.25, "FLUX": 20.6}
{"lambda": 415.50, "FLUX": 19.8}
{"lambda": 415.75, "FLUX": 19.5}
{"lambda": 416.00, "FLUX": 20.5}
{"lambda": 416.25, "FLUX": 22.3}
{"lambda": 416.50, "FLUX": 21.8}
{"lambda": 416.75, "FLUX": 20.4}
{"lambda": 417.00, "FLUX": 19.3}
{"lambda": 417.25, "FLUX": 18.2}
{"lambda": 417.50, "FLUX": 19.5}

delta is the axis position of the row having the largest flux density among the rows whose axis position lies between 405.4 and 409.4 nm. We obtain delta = 409.00 nm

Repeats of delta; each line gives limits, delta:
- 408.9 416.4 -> 411.50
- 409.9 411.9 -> 411.50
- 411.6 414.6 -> 412.25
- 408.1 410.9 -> 409.00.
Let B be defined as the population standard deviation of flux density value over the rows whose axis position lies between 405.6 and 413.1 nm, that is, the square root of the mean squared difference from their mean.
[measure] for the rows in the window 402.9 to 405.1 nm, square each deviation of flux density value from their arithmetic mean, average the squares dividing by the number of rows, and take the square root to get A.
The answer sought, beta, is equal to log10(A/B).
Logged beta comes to -0.28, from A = 0.82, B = 1.6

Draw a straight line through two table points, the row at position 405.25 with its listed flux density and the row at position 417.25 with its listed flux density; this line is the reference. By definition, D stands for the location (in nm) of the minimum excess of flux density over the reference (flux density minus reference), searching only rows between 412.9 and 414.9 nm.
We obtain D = 413.25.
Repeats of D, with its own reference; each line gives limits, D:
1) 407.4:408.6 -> 407.75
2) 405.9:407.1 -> 406.25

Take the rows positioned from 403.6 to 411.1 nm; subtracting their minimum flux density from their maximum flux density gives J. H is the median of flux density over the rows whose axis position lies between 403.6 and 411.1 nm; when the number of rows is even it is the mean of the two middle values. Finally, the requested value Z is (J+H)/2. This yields 13.0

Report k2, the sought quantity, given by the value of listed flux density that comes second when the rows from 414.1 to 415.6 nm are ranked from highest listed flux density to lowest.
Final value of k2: 21.3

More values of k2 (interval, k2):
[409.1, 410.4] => 20.2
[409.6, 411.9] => 21.5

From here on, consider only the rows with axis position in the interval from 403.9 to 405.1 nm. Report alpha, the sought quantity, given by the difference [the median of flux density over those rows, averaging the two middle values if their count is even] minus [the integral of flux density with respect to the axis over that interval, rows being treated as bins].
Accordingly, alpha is -3.4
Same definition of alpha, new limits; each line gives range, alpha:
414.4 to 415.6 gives -4.4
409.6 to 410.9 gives -4.9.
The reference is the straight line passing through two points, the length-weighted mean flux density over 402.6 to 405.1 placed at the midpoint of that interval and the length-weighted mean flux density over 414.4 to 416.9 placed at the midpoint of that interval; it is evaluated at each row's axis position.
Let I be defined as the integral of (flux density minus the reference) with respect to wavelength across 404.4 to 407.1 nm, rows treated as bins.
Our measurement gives -0.5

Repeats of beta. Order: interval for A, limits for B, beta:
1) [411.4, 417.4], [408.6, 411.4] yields -0.20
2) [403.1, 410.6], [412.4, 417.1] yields 0.06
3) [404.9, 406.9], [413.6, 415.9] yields 0.06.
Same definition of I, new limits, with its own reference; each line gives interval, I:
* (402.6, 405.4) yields -0.3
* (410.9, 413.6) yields -0.9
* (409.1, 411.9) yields -1.4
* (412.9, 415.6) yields -1.6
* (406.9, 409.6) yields 1.4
